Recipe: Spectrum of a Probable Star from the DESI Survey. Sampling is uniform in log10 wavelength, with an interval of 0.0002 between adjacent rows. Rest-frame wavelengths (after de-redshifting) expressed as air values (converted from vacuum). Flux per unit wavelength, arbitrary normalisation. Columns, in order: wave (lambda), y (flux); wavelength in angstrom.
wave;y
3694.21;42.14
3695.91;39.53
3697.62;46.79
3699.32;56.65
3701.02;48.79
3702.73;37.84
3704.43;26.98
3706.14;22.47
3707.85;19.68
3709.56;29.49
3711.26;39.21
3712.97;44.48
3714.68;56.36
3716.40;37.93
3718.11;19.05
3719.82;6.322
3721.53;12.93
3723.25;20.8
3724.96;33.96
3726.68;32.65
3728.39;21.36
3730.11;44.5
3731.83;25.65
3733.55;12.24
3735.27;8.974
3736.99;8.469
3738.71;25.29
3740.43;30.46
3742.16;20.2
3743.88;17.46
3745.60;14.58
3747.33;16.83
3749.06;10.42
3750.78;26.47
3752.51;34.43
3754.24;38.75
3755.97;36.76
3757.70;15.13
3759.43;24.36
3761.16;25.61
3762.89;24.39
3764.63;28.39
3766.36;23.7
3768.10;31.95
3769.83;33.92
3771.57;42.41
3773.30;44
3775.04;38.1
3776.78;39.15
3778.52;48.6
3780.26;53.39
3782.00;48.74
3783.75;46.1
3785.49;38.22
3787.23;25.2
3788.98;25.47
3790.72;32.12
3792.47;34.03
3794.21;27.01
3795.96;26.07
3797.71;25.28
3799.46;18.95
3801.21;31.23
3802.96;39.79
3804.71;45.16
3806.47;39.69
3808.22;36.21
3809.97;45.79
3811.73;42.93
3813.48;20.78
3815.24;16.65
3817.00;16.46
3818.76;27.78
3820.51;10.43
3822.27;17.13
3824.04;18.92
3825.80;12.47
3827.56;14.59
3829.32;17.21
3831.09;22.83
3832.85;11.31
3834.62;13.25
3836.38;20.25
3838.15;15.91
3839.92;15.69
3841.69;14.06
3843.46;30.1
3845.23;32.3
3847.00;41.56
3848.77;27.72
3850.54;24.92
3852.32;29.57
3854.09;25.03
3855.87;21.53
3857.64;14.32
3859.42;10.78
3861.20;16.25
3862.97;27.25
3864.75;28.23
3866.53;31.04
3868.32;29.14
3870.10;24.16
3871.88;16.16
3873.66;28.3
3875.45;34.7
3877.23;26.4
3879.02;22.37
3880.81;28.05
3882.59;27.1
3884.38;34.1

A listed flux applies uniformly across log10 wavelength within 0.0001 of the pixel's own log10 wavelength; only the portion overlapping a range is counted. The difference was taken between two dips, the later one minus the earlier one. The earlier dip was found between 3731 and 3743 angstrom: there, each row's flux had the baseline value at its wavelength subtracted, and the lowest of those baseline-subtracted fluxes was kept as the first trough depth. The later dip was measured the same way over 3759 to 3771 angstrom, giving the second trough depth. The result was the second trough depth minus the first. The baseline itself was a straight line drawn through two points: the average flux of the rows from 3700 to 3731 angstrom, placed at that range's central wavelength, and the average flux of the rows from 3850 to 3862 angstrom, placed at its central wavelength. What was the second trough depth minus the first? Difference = 17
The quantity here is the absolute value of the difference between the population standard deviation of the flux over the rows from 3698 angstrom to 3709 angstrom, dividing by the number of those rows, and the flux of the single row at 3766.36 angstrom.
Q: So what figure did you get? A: 10.0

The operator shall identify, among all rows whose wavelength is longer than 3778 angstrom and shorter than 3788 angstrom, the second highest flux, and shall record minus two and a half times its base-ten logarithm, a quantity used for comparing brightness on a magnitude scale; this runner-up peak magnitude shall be -4.2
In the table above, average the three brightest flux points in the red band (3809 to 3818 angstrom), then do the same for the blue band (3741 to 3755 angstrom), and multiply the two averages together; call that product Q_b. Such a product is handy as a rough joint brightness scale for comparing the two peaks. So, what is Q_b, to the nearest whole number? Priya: 1212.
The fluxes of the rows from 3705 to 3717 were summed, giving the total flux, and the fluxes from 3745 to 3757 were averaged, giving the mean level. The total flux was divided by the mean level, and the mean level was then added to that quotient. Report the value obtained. 35.3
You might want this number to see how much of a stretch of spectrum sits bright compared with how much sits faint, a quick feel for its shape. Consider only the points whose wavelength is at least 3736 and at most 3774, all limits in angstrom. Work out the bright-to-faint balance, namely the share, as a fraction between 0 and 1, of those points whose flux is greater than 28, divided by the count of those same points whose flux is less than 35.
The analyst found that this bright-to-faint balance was 0.0227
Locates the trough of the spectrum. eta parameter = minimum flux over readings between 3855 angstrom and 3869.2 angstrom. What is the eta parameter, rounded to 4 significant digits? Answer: 10.78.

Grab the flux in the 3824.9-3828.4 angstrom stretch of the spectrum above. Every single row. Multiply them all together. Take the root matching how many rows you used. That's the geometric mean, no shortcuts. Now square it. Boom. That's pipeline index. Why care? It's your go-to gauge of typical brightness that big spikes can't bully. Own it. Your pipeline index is 182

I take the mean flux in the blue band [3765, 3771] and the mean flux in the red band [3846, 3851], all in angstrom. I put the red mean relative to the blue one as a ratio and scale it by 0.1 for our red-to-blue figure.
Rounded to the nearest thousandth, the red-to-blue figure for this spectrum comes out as 0.105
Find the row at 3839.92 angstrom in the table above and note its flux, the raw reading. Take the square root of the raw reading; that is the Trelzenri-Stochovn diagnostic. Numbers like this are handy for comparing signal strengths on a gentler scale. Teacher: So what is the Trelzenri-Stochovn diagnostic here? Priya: 4.0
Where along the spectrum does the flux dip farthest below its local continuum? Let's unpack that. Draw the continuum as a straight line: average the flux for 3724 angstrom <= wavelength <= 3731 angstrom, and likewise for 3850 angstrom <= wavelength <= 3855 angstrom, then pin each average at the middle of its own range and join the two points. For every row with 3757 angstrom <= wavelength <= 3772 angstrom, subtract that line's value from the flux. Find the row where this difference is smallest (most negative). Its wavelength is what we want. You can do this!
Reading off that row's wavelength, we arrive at 3757.70 angstrom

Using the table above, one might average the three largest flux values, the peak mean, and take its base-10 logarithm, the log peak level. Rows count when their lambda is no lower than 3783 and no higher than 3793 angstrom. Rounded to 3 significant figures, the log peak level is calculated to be 1.60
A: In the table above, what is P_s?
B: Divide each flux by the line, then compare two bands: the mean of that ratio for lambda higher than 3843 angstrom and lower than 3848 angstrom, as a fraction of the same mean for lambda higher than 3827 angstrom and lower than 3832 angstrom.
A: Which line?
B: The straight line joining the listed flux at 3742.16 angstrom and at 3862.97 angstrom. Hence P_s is 1.8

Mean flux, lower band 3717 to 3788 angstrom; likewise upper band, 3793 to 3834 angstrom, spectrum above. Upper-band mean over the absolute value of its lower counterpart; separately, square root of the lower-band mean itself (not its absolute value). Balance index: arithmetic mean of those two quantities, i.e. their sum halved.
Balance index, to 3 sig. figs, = 3.10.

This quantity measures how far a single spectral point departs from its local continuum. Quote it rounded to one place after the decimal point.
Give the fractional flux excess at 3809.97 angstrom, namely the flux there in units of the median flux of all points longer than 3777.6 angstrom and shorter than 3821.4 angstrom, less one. 0.4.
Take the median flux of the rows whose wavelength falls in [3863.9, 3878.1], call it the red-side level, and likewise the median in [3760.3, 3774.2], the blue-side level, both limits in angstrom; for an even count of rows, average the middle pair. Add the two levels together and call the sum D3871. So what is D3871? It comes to 58.4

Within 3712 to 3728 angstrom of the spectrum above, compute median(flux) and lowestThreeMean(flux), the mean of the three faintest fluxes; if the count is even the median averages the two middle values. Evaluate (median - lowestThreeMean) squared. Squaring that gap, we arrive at 395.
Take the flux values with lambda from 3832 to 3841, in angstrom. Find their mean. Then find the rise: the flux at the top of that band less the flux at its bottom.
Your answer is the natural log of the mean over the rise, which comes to 1.2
